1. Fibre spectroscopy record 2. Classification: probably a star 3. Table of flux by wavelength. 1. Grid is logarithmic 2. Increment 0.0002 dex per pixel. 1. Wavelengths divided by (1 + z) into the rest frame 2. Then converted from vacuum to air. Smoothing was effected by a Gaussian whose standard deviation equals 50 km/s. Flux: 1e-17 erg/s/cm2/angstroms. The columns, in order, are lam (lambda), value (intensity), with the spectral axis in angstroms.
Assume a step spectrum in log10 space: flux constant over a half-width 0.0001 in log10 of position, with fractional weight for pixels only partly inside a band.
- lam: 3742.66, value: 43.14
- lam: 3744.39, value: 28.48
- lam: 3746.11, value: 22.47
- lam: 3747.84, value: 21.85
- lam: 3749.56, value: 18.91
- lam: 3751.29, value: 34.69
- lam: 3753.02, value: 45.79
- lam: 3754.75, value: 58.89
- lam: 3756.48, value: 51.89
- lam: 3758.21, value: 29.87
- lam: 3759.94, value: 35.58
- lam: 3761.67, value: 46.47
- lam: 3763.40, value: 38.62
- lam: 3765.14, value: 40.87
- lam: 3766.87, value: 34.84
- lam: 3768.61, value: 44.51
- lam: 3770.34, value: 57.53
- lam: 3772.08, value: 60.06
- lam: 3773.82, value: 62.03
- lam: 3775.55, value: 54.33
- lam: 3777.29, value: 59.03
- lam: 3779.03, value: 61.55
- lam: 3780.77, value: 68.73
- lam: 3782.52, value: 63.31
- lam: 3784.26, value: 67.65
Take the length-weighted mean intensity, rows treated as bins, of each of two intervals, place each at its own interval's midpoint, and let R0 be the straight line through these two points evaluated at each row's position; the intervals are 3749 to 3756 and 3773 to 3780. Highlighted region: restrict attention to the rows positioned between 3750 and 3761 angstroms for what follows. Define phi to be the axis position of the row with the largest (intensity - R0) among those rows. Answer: 3754.75 angstroms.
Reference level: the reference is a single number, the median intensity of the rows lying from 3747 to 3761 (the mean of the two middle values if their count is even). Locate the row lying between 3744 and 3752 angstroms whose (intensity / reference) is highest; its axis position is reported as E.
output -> 3751.29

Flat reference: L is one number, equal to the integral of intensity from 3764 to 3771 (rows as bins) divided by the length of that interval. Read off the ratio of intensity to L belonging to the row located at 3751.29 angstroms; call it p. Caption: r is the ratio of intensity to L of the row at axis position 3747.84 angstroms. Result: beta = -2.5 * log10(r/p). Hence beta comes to 0.5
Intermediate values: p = 0.8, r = 0.5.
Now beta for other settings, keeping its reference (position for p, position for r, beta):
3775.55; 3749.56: 1.1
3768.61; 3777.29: -0.3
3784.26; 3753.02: 0.4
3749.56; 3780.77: -1.4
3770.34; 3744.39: 0.8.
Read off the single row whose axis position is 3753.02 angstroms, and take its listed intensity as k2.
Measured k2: 45.79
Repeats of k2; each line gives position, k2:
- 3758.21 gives 29.87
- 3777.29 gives 59.03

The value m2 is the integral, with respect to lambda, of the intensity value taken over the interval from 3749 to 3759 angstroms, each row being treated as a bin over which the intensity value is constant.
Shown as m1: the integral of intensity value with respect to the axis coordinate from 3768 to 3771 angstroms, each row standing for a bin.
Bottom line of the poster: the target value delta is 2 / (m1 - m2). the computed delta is -0.008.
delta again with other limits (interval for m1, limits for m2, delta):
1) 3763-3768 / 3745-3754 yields -0.028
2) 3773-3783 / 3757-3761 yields 0.004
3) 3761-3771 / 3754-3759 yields 0.010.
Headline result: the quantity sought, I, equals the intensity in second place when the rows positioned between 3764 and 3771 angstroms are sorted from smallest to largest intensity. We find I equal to 40.87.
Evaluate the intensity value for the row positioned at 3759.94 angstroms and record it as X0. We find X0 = 35.58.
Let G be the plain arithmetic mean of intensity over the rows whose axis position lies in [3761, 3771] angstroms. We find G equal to 44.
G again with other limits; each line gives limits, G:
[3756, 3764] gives 40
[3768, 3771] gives 51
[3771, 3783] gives 61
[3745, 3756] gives 34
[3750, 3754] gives 40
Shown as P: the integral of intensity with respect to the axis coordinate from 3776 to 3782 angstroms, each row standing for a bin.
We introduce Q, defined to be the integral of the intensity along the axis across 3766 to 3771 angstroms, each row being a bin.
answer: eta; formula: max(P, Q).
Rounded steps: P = 374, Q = 226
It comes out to 374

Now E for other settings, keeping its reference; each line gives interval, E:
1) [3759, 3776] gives 3773.82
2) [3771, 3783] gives 3780.77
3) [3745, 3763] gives 3754.75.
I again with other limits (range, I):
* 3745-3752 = 21.85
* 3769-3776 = 57.53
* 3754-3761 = 35.58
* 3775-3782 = 59.03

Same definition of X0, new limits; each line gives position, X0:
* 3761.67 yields 46.47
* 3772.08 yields 60.06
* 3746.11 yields 22.47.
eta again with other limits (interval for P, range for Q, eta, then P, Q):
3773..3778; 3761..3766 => 292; 292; 209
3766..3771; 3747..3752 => 226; 226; 124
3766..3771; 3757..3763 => 230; 226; 230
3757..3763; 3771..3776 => 296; 230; 296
